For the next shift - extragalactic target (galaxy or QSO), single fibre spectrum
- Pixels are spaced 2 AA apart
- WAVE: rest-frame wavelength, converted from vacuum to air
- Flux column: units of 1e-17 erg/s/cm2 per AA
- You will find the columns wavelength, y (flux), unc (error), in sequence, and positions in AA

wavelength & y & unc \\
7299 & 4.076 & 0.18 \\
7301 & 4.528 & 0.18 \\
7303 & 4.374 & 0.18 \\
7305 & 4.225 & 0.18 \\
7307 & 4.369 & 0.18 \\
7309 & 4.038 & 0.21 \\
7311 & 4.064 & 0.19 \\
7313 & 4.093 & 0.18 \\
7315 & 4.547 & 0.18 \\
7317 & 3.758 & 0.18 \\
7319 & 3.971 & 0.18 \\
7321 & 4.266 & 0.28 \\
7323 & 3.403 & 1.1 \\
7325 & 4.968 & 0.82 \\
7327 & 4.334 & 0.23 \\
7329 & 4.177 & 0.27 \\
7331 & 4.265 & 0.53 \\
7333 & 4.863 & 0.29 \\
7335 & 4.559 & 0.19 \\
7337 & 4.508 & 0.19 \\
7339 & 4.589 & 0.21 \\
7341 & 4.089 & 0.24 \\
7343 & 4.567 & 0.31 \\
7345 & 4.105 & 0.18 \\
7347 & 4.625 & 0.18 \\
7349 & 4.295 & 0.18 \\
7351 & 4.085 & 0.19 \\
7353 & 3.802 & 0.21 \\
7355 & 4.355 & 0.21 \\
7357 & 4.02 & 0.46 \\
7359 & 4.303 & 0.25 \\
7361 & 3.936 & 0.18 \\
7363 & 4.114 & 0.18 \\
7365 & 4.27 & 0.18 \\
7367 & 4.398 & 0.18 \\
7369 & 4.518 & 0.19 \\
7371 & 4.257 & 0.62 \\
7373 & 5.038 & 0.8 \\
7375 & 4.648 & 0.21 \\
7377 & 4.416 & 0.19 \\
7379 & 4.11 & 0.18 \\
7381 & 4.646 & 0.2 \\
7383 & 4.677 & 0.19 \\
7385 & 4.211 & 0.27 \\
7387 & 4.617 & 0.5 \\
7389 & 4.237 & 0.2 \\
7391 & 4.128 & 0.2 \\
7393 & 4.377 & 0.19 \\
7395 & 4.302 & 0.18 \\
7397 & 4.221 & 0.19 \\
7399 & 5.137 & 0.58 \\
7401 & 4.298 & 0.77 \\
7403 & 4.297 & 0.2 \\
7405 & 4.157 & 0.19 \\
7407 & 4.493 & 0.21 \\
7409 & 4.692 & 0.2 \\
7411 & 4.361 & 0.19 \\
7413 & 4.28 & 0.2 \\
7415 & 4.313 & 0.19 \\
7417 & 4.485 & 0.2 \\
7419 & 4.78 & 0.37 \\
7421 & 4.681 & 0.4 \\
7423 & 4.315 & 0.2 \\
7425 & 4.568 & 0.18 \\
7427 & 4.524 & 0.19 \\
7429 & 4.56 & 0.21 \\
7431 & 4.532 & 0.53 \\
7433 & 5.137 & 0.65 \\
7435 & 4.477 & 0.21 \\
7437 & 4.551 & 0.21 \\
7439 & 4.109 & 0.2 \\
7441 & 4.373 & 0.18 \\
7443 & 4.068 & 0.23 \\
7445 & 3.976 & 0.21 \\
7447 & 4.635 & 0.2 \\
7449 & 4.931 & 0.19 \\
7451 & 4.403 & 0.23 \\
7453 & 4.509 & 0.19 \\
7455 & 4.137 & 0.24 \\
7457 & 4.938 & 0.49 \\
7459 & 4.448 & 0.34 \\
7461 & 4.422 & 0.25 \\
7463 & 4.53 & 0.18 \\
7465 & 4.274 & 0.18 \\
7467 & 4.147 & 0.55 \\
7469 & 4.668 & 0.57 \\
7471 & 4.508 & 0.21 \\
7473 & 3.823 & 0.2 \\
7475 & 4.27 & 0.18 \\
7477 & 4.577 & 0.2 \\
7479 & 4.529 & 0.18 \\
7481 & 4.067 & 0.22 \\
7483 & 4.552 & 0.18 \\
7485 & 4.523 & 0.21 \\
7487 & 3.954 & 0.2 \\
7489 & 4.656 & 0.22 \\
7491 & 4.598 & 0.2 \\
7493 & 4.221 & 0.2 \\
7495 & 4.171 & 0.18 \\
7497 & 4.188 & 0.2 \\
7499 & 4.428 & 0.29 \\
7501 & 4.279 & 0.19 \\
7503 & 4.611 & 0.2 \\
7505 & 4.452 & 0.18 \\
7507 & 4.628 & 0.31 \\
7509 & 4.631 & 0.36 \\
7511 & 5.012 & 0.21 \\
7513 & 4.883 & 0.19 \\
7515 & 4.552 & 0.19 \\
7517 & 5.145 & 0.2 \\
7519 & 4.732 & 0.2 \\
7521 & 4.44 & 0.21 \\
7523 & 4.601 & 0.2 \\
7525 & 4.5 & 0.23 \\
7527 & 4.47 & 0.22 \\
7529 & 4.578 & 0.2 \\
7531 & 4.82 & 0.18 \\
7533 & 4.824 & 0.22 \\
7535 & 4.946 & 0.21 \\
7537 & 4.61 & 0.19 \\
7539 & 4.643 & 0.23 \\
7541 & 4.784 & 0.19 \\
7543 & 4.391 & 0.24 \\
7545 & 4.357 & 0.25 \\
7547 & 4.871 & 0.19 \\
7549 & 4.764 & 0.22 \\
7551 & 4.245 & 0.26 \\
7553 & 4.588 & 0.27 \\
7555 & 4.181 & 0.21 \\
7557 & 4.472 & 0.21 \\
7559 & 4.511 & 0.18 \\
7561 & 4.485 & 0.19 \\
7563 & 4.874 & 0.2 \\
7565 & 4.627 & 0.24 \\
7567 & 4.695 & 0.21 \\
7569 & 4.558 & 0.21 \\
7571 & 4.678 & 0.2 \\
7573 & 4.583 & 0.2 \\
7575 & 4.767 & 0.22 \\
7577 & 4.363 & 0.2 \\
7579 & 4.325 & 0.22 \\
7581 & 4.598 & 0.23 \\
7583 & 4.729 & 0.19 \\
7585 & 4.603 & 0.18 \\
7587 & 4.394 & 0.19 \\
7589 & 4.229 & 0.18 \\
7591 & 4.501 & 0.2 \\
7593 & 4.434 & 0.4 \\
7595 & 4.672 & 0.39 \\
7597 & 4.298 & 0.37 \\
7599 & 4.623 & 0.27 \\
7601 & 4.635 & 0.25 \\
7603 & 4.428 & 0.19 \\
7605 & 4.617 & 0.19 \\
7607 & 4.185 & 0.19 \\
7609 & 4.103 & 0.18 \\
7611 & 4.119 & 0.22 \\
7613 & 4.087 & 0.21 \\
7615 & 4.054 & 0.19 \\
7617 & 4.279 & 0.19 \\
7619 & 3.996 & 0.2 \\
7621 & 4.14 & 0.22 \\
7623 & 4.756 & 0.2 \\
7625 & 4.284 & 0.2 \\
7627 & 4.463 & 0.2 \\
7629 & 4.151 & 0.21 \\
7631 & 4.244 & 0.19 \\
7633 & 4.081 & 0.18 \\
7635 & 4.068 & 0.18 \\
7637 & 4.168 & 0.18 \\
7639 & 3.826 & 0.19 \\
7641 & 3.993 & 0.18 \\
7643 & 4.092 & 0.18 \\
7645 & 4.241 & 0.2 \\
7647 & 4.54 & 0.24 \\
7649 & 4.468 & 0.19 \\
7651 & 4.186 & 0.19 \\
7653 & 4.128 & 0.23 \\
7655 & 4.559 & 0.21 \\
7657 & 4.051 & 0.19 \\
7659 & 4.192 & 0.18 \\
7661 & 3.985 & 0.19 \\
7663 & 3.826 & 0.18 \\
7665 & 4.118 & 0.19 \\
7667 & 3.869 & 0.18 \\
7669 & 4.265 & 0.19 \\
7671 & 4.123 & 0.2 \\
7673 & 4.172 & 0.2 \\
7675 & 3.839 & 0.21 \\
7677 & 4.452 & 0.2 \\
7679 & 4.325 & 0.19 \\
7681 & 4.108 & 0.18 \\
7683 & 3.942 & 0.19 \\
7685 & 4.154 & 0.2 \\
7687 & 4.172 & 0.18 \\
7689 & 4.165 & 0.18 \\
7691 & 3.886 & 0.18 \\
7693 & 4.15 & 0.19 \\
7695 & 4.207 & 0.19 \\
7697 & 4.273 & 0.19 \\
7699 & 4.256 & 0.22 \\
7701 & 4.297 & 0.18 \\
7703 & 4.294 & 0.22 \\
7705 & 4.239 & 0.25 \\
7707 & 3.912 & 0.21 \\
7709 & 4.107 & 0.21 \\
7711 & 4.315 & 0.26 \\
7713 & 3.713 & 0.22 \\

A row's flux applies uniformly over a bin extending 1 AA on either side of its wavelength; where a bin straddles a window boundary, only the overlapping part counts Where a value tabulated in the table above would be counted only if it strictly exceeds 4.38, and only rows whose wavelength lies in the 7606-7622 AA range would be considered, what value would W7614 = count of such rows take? 0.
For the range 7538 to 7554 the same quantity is 6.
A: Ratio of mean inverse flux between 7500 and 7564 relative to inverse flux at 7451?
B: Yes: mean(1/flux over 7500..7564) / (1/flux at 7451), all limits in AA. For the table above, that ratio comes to 0.95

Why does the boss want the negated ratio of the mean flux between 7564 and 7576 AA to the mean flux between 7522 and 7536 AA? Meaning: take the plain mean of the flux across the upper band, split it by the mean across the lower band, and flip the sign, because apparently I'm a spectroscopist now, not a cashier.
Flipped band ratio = -0.99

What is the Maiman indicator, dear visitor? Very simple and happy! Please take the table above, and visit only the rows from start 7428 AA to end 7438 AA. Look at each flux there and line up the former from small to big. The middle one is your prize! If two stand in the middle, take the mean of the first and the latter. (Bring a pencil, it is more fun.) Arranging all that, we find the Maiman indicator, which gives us 4.55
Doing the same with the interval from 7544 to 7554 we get 4.59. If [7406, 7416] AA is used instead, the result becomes 4.36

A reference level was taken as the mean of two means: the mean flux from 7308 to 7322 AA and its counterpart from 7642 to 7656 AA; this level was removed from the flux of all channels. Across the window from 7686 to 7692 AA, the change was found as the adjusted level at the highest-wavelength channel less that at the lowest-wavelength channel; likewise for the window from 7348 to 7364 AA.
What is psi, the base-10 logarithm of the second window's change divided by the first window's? -0.20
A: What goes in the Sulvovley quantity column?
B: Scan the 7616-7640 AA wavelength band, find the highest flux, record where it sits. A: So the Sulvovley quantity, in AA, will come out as 7623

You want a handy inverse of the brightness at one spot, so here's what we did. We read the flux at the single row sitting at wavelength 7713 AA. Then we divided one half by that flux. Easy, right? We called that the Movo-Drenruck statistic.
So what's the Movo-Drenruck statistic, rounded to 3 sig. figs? 0.135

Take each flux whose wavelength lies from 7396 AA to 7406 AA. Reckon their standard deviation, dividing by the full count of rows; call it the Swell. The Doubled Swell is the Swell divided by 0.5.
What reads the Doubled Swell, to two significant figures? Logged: 0.72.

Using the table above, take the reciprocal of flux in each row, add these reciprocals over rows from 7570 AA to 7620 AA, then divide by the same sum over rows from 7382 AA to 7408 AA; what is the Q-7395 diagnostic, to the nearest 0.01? 1.91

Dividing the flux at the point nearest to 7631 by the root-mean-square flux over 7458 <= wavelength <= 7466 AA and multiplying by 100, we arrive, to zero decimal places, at 96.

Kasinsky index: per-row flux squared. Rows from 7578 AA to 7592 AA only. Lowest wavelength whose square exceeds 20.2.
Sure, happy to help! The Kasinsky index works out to 7581 AA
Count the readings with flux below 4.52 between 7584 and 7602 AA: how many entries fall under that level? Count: 5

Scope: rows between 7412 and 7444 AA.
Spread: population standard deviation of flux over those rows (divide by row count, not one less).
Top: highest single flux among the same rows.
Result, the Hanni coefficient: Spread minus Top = -4.89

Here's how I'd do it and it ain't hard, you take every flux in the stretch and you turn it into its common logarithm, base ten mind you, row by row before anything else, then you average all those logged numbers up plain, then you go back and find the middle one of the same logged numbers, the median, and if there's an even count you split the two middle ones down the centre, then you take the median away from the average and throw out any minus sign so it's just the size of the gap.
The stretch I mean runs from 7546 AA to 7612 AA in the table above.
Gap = 0.005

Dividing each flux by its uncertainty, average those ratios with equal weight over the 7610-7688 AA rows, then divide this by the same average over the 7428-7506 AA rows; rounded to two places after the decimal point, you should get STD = 1.08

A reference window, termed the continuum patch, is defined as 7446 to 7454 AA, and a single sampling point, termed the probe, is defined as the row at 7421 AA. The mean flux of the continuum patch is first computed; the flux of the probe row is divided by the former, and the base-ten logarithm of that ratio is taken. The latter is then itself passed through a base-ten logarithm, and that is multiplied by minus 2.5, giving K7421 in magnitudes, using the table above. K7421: 5.6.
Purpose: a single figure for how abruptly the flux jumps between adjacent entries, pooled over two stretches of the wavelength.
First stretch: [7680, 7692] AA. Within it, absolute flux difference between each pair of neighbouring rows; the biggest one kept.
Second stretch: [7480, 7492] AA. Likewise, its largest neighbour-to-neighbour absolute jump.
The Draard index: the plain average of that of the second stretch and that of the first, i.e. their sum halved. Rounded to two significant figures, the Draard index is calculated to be 0.49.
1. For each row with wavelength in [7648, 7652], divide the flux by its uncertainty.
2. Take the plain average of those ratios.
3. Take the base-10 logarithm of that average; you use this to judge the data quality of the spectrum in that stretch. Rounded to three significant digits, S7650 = 1.36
